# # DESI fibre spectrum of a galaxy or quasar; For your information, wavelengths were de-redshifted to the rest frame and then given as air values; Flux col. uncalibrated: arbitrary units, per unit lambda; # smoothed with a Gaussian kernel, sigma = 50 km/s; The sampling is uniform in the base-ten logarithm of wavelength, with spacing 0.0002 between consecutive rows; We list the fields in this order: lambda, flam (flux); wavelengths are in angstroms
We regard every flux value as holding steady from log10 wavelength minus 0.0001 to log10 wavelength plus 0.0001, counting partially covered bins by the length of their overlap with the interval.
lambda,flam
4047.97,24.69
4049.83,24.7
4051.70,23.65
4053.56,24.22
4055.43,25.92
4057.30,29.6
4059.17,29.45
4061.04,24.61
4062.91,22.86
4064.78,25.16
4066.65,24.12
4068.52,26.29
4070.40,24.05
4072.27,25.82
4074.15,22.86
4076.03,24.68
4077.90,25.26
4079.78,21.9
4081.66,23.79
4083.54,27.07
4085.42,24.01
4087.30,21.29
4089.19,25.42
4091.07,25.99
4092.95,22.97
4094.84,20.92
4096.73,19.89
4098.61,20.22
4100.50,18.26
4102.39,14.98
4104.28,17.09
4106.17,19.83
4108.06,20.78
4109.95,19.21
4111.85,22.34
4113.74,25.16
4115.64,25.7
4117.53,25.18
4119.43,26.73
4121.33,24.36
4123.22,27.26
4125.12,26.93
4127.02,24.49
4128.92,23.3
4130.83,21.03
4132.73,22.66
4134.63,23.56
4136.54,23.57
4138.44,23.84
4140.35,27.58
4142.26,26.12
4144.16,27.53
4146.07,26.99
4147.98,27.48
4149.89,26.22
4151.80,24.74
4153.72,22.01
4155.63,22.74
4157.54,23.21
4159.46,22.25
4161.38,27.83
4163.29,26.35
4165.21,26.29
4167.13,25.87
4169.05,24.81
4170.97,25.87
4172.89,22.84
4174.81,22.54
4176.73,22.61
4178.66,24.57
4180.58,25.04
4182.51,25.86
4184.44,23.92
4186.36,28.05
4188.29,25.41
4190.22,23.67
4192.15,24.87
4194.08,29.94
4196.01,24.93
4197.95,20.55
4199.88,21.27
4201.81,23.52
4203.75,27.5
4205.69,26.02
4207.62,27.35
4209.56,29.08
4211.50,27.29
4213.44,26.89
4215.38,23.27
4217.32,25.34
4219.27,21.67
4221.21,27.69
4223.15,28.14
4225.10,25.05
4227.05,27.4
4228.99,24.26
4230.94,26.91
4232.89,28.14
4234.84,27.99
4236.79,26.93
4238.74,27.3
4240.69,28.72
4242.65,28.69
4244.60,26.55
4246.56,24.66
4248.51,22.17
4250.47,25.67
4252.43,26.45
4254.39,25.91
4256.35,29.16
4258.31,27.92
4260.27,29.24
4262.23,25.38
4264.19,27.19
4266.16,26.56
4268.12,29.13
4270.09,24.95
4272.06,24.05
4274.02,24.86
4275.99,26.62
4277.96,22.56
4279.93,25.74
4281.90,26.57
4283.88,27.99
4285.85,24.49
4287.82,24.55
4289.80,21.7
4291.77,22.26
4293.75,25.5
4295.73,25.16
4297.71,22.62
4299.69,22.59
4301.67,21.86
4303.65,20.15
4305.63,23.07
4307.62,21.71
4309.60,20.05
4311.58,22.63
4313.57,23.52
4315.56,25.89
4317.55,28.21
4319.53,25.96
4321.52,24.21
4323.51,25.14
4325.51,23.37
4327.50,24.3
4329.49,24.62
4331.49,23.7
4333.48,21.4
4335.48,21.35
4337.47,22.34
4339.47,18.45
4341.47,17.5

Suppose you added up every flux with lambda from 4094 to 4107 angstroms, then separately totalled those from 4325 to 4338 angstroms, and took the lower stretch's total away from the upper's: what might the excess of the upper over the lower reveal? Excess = 30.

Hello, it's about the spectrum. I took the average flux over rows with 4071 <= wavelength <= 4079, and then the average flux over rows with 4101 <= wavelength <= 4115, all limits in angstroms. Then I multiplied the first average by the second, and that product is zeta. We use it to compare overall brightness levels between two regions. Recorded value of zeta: 491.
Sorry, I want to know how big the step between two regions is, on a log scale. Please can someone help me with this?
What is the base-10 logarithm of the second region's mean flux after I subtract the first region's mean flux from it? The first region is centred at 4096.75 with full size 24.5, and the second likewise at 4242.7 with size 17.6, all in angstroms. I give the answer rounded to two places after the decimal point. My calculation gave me 0.75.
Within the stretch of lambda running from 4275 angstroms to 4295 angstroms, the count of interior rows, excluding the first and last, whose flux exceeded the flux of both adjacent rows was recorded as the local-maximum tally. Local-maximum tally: 2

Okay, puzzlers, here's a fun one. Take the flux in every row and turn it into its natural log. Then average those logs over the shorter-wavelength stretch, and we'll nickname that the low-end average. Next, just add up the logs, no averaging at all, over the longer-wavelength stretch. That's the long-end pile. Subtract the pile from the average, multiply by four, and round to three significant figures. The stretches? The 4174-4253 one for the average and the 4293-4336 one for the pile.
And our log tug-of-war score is -265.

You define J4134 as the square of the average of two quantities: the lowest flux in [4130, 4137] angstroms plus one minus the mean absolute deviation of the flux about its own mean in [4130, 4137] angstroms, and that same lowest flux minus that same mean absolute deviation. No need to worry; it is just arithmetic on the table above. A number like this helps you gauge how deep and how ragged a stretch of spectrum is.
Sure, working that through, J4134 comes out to 427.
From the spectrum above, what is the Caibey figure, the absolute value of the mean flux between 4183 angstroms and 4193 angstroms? 25.2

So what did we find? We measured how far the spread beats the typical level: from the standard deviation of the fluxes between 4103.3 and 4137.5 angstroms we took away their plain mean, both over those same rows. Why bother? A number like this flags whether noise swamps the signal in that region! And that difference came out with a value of -20.5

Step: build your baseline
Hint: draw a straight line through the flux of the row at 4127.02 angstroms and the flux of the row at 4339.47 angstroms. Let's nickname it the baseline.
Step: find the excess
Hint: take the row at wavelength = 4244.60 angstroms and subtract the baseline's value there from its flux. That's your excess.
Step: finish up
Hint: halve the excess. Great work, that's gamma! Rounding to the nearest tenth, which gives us 2.7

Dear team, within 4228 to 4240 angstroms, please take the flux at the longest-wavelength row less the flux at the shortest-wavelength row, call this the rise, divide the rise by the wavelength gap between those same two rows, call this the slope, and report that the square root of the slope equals 0.56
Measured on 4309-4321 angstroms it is 0.77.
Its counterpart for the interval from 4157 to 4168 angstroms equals 0.53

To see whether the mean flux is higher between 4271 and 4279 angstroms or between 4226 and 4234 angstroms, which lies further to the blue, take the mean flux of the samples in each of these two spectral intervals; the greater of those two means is 26.7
